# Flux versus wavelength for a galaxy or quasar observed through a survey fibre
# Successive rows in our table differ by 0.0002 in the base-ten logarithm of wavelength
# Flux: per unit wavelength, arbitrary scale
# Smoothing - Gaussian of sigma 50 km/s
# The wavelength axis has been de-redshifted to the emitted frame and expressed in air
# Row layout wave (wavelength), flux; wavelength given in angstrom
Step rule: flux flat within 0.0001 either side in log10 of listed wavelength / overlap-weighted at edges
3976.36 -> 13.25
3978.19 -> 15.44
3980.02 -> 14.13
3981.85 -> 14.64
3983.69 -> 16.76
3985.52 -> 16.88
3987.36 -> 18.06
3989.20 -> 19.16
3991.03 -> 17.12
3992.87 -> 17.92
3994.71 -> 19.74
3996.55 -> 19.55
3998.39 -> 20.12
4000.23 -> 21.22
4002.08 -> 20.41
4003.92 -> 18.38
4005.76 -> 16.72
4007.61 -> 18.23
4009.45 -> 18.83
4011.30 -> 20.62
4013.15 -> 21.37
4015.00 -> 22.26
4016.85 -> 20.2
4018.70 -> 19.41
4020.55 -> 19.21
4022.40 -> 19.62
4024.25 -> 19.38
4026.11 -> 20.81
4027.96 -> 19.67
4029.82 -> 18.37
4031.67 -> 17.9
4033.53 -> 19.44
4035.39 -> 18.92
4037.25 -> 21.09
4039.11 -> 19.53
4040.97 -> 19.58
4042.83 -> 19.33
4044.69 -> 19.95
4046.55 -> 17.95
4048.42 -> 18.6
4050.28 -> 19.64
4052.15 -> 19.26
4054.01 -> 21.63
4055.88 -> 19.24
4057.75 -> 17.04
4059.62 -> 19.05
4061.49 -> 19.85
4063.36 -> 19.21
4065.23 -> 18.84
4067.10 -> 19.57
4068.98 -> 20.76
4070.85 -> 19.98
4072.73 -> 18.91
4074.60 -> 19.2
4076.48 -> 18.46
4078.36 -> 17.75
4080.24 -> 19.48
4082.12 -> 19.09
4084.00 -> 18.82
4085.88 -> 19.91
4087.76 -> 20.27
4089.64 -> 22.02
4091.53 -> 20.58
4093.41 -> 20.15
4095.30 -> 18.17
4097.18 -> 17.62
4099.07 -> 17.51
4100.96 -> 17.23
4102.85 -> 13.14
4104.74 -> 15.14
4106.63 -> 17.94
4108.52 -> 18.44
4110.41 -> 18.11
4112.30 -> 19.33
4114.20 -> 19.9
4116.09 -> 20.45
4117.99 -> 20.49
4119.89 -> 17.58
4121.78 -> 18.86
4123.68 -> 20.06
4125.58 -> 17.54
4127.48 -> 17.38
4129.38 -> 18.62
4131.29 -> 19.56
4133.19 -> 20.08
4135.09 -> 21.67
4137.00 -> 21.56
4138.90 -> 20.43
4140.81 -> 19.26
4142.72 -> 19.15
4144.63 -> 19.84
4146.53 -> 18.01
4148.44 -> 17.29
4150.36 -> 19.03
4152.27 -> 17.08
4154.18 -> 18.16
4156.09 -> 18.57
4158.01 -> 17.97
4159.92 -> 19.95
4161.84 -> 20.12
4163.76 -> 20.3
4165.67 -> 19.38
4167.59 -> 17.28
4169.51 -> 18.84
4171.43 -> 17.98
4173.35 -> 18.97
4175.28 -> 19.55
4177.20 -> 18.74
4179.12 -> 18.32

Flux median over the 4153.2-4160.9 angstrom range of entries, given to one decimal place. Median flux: 18.4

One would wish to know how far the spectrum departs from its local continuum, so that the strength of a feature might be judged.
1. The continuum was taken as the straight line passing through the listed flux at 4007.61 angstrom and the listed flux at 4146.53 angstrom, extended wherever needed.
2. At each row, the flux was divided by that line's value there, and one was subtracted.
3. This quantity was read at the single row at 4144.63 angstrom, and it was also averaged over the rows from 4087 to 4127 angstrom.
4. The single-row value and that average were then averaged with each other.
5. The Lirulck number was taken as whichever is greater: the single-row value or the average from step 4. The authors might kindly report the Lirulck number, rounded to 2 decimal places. 0.10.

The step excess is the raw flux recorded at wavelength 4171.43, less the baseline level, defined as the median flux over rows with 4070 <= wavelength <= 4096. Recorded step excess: -1.4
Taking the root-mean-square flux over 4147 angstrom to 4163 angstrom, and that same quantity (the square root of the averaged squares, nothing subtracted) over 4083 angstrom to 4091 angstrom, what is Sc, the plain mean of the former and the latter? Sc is 19.4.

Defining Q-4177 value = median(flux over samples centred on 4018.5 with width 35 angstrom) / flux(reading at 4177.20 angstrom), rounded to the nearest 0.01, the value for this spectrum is 1.04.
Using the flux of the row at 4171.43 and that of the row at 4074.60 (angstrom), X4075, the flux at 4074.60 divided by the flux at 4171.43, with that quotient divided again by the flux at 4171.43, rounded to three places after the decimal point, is 0.059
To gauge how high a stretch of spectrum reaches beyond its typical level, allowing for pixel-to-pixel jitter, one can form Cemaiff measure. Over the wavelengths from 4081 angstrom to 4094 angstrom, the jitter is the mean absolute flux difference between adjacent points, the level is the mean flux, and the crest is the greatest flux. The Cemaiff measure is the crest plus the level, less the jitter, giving 41.2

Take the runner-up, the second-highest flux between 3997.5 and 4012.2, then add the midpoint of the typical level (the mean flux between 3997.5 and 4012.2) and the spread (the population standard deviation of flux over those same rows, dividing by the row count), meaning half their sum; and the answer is 31.0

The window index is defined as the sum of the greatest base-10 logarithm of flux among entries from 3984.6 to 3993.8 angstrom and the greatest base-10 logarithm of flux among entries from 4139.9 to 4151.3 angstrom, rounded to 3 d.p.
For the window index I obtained 2.580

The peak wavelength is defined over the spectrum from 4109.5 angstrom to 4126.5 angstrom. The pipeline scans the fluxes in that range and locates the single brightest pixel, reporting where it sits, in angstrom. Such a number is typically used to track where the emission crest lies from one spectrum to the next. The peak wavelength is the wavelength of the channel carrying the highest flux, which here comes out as 4117.99 angstrom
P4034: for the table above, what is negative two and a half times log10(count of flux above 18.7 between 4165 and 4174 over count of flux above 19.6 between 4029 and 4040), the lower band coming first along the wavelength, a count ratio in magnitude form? -1.2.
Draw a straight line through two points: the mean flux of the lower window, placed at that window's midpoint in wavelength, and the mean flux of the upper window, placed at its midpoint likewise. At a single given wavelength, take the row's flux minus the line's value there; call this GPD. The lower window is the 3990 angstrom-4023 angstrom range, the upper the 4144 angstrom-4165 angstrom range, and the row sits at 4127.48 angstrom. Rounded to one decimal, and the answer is -1.5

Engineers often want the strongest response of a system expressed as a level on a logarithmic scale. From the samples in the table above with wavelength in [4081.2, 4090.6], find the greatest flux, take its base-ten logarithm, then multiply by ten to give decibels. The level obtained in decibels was 13.4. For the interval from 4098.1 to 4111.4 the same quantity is 12.7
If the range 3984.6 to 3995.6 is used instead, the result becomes 13.0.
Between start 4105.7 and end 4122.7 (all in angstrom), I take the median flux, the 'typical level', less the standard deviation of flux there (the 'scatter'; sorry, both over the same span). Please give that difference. 17.8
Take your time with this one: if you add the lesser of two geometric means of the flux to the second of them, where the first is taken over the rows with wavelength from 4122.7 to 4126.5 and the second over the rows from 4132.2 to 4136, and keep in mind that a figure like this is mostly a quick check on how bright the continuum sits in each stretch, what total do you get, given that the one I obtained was 39.6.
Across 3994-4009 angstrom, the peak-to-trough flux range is 4.5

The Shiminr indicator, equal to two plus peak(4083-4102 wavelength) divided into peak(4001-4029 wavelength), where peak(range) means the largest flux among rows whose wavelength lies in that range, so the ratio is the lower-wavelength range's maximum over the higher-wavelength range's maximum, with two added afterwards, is 3.01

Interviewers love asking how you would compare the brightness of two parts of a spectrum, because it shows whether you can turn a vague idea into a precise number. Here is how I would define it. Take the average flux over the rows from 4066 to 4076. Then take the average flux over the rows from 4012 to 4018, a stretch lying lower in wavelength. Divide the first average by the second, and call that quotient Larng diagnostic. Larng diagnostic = 0.93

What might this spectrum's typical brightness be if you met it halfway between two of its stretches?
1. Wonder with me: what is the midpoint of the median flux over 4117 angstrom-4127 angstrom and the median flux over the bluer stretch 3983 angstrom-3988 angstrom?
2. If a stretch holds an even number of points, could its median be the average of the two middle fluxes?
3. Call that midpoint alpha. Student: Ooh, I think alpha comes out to 17.9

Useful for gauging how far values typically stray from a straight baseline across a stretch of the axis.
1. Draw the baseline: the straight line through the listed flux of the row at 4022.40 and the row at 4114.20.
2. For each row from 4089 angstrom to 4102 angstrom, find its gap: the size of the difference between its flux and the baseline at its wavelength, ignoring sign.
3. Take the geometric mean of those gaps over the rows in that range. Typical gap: 1.4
